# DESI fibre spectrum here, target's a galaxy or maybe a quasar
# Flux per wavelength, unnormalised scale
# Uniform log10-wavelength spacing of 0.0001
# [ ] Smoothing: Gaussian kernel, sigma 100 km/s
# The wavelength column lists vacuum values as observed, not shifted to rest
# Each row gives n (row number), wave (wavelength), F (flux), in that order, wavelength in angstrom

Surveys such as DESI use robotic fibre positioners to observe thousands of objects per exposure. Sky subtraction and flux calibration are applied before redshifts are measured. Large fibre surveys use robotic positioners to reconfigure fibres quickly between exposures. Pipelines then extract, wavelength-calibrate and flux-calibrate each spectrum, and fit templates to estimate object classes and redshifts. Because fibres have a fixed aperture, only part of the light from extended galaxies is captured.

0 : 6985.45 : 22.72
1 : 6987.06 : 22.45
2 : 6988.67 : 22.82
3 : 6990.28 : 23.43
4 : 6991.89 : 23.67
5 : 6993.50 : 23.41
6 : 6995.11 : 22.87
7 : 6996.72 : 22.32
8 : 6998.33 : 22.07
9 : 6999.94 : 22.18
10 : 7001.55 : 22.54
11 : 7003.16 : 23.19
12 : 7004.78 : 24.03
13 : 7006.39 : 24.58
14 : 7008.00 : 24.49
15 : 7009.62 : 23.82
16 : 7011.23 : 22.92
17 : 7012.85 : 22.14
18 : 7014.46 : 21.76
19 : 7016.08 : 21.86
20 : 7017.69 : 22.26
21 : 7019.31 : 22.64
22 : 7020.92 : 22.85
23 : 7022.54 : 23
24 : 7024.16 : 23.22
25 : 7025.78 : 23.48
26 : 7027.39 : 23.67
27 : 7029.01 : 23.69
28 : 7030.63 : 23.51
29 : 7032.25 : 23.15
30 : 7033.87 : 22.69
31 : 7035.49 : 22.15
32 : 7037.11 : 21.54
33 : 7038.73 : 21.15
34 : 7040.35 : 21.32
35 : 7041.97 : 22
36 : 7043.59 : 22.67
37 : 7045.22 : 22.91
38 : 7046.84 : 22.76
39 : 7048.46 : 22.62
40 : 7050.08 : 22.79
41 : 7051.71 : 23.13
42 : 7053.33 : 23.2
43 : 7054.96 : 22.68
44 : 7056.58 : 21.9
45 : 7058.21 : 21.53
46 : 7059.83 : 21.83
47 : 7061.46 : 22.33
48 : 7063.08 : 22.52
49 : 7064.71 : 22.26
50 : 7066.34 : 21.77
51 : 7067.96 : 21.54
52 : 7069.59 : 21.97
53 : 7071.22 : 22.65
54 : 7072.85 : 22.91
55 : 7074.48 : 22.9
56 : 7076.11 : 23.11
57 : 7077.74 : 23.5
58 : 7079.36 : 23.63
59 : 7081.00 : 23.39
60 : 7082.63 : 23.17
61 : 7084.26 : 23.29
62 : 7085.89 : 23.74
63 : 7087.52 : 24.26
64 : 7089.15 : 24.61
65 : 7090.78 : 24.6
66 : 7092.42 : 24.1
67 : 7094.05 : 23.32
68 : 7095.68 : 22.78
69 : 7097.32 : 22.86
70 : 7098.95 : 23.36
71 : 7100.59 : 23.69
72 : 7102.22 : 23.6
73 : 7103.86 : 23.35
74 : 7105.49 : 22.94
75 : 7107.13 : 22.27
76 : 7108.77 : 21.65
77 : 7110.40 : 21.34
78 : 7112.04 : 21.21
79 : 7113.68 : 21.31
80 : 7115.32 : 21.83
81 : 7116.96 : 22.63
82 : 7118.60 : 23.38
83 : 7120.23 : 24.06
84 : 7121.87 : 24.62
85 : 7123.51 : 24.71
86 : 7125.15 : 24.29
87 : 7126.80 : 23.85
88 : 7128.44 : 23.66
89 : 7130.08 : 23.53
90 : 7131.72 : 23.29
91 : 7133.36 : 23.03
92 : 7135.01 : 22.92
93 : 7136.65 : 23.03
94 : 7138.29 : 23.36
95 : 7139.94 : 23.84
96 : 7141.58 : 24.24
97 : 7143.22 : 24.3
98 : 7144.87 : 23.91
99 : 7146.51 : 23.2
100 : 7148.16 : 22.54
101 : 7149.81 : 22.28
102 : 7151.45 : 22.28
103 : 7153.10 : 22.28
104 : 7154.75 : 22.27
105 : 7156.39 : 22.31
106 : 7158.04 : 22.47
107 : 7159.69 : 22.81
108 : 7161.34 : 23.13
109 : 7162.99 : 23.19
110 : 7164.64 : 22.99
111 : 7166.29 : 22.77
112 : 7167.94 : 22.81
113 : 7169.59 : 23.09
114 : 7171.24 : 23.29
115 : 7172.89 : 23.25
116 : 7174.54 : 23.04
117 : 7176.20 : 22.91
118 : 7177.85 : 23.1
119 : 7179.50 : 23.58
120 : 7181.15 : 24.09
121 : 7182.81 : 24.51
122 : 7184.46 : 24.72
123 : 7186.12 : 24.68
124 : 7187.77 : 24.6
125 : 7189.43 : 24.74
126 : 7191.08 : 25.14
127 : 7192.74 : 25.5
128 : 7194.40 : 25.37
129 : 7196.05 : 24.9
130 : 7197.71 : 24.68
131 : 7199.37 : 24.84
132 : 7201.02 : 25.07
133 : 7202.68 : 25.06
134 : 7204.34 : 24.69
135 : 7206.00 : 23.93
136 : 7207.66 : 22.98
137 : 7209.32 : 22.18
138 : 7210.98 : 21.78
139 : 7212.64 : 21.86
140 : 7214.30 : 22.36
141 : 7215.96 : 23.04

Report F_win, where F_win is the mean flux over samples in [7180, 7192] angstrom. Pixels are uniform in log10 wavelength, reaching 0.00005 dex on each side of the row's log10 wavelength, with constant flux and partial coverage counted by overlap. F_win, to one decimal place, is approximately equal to 24.6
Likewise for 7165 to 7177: 23.0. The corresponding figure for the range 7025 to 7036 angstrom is 23.2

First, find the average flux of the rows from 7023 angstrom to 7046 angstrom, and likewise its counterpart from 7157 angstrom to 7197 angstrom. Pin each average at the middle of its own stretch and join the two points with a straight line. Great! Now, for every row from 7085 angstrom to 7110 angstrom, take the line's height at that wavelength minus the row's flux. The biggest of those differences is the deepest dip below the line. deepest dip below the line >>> 1.59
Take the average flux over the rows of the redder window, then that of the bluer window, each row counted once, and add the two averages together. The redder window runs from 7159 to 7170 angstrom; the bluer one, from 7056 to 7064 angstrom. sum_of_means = 45.0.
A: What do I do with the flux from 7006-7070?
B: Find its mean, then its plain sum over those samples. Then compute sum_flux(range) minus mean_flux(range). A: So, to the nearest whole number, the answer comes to 882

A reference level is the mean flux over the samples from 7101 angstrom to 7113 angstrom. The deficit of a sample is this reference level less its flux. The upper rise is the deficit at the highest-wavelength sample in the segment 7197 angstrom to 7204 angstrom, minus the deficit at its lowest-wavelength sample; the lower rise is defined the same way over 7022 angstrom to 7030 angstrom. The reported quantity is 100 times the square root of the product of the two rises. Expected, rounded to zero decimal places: 51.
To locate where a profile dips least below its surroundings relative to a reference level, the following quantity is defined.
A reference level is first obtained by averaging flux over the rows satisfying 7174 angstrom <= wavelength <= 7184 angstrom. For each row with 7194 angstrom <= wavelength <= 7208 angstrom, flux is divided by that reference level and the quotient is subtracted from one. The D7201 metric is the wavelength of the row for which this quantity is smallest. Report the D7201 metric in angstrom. 7194.40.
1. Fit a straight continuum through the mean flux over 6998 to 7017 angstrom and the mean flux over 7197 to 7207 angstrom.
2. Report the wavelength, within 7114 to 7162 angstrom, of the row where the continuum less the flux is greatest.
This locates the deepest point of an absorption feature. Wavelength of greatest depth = 7115.32 angstrom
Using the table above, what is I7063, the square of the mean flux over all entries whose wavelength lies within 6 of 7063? 483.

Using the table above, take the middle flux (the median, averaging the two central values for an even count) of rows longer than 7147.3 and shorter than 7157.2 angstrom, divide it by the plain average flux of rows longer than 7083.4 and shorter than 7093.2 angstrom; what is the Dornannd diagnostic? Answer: 0.92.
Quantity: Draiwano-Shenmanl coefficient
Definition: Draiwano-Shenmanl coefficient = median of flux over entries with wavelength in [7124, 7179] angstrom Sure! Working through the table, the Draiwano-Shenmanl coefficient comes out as 23.1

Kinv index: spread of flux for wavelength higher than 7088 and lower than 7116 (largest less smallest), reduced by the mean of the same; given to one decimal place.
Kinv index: -19.5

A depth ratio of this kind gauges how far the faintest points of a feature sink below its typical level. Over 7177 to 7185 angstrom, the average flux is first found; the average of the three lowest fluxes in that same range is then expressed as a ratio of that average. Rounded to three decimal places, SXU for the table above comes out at 0.983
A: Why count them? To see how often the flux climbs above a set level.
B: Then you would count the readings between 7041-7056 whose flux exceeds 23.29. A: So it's 0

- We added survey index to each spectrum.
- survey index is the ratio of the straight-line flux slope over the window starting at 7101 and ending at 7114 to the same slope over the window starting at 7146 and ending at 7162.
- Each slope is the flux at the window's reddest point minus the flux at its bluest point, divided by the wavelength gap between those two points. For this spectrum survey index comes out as 42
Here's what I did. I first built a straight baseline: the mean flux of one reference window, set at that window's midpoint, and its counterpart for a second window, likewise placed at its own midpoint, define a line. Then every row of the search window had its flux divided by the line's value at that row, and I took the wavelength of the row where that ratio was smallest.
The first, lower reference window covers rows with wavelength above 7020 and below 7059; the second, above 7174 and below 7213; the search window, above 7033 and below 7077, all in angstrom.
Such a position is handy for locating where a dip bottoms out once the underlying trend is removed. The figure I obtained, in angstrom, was 7038.73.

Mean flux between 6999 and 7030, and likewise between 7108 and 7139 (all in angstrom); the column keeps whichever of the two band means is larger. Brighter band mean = 23.07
